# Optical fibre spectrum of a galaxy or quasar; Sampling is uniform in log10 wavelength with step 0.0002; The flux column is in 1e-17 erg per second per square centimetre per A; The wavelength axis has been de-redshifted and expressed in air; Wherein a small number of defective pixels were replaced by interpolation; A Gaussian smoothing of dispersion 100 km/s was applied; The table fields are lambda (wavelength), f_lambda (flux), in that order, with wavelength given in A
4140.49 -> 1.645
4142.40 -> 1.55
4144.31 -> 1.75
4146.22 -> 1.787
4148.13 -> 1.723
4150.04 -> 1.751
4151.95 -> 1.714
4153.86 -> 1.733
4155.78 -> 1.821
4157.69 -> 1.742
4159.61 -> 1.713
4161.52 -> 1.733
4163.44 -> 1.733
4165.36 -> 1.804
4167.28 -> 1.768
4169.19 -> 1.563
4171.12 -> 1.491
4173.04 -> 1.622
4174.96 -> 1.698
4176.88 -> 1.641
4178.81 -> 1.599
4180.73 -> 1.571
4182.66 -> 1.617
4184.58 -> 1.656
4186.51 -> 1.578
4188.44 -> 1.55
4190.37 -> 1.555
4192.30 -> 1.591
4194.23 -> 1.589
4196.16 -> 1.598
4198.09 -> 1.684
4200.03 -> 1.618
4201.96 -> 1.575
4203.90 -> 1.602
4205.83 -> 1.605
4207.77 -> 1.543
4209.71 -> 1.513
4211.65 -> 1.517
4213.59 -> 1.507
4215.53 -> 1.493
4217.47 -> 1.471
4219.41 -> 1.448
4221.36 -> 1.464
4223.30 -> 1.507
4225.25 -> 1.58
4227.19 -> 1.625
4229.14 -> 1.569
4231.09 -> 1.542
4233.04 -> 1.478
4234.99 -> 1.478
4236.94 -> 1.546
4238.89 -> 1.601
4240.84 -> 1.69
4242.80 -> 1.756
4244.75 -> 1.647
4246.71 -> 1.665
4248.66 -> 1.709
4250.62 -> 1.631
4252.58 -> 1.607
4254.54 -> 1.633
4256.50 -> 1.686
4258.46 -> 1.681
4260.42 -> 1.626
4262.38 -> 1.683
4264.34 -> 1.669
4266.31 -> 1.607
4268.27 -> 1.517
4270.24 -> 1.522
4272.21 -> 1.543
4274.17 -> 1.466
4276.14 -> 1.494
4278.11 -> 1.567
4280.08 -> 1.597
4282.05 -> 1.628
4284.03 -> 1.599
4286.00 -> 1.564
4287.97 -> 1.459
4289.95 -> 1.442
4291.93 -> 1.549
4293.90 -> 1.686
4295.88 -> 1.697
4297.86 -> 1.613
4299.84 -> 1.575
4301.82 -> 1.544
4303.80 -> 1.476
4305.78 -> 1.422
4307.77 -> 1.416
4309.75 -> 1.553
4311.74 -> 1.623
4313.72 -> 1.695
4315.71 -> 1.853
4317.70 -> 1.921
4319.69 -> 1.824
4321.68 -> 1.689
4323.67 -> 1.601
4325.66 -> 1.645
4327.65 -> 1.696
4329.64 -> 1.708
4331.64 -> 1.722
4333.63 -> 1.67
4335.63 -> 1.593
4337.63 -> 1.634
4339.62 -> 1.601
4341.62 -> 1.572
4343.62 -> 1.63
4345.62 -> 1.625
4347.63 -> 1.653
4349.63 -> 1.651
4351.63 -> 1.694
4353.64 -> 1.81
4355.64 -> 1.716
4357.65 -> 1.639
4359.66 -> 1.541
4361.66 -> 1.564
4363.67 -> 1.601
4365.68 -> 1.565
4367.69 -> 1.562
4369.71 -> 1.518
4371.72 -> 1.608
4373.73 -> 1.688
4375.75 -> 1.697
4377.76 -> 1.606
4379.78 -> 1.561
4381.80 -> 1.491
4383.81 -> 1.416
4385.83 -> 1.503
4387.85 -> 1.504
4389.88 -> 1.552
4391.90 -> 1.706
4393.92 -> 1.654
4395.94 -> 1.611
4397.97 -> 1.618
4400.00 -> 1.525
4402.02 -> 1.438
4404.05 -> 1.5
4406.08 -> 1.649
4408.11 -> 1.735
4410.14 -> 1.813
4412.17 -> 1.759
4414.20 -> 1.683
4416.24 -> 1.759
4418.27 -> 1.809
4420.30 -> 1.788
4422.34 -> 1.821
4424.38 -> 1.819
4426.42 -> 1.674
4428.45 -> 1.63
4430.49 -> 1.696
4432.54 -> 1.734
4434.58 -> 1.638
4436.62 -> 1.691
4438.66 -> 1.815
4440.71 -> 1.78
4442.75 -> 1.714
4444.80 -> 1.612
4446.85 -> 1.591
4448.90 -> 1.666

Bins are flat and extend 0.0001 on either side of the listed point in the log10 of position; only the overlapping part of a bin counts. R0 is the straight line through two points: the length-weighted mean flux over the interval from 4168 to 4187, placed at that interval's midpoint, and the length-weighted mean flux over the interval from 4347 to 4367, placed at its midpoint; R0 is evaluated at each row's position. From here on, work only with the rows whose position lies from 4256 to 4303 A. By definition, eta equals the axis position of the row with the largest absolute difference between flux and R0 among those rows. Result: 4289.95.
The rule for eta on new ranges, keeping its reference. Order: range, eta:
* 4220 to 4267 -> 4221.36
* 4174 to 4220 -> 4219.41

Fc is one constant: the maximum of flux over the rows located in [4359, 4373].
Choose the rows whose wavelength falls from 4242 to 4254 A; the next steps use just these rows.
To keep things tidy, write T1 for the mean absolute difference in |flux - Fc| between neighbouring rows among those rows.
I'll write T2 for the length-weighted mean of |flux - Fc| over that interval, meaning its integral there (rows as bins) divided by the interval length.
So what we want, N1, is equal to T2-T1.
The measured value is 0.00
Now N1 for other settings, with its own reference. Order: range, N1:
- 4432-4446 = 0.02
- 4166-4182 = 0.00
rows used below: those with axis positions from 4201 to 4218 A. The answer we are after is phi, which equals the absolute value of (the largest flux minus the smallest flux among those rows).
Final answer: 0.13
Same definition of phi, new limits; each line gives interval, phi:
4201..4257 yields 0.31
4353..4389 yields 0.39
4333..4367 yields 0.27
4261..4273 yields 0.17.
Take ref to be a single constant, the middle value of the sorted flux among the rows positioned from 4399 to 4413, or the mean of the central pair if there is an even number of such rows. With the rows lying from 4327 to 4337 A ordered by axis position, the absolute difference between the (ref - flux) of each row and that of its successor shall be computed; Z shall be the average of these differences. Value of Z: 0.039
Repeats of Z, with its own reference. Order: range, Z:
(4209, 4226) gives 0.026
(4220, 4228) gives 0.054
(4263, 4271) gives 0.052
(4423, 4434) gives 0.073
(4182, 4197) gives 0.028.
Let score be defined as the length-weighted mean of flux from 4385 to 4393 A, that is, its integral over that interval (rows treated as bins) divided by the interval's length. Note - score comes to 1.57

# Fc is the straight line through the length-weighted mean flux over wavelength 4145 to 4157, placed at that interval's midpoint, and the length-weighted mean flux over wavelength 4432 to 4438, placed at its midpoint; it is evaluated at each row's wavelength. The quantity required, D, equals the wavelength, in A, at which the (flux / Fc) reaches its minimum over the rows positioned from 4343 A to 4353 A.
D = 4345.62 A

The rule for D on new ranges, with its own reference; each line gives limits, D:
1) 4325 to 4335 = 4325.66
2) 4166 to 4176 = 4171.12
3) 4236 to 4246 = 4236.94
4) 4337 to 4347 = 4341.62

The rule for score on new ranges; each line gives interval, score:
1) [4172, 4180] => 1.64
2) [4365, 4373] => 1.57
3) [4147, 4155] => 1.73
